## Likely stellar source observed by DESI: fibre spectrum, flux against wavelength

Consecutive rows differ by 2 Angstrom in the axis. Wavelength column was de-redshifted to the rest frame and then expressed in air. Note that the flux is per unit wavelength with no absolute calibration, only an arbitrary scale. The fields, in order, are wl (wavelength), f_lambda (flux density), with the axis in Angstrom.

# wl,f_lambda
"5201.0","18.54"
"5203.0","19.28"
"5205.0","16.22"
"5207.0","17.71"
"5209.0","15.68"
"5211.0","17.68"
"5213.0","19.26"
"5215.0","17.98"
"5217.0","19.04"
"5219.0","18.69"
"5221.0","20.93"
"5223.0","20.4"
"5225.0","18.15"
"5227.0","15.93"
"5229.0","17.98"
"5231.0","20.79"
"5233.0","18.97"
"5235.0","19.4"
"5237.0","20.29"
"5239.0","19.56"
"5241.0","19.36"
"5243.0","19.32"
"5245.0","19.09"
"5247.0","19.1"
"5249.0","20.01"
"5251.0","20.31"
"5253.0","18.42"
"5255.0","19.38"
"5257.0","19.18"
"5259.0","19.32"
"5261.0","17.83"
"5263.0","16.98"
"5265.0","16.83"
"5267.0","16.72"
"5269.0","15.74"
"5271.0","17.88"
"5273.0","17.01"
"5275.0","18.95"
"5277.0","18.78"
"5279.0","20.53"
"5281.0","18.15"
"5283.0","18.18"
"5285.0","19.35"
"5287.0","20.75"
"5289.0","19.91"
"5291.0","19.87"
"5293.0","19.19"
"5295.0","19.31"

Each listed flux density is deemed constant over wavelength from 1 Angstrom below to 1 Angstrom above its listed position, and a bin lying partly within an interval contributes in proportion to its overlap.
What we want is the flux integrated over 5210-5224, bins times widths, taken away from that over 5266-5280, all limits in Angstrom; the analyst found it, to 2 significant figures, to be -17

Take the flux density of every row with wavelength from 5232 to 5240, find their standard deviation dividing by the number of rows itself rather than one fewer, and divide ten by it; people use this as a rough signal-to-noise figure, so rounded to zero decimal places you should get 21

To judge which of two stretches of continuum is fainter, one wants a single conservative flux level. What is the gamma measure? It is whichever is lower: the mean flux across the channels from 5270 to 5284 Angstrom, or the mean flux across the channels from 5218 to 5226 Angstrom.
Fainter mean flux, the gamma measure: 18.5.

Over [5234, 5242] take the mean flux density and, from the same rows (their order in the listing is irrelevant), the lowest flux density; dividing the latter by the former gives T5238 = 0.985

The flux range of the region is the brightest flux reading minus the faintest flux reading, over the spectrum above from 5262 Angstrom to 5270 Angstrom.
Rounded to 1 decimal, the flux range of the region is 1.2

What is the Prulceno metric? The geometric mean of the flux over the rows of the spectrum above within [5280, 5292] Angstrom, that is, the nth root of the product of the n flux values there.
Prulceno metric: 19.3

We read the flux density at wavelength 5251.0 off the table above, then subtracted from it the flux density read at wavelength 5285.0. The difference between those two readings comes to 1.0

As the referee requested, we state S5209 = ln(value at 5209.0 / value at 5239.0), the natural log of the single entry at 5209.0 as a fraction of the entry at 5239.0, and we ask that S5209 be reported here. -0.22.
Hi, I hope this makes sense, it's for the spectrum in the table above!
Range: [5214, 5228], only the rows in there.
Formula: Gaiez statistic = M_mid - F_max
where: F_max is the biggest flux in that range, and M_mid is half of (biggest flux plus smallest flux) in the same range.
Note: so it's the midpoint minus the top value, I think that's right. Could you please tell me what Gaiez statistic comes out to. -2.5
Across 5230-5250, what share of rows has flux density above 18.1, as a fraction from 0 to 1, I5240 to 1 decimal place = 1.0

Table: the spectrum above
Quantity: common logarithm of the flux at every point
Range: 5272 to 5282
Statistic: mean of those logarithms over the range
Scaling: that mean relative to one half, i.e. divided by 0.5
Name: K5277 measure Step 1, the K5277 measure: 2.54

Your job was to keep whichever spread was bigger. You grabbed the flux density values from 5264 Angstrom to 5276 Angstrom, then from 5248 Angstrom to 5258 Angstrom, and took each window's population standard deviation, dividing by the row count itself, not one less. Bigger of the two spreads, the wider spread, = 1.0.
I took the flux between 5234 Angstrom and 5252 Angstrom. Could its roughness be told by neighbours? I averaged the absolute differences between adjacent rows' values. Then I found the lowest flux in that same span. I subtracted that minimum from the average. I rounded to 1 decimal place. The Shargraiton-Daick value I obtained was -18.7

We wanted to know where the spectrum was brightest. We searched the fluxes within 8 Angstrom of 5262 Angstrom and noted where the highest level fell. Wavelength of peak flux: 5255.0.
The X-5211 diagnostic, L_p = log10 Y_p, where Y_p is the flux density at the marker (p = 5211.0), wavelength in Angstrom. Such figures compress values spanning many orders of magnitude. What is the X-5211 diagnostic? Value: 1.25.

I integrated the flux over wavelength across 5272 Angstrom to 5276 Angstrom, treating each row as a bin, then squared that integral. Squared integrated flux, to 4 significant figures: 5172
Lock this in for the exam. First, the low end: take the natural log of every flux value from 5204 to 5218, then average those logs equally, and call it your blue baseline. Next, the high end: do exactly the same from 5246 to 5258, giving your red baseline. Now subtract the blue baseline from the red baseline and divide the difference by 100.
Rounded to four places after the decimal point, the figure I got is 0.0010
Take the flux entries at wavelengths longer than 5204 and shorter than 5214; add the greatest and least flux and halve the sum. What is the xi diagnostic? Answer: 17.5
